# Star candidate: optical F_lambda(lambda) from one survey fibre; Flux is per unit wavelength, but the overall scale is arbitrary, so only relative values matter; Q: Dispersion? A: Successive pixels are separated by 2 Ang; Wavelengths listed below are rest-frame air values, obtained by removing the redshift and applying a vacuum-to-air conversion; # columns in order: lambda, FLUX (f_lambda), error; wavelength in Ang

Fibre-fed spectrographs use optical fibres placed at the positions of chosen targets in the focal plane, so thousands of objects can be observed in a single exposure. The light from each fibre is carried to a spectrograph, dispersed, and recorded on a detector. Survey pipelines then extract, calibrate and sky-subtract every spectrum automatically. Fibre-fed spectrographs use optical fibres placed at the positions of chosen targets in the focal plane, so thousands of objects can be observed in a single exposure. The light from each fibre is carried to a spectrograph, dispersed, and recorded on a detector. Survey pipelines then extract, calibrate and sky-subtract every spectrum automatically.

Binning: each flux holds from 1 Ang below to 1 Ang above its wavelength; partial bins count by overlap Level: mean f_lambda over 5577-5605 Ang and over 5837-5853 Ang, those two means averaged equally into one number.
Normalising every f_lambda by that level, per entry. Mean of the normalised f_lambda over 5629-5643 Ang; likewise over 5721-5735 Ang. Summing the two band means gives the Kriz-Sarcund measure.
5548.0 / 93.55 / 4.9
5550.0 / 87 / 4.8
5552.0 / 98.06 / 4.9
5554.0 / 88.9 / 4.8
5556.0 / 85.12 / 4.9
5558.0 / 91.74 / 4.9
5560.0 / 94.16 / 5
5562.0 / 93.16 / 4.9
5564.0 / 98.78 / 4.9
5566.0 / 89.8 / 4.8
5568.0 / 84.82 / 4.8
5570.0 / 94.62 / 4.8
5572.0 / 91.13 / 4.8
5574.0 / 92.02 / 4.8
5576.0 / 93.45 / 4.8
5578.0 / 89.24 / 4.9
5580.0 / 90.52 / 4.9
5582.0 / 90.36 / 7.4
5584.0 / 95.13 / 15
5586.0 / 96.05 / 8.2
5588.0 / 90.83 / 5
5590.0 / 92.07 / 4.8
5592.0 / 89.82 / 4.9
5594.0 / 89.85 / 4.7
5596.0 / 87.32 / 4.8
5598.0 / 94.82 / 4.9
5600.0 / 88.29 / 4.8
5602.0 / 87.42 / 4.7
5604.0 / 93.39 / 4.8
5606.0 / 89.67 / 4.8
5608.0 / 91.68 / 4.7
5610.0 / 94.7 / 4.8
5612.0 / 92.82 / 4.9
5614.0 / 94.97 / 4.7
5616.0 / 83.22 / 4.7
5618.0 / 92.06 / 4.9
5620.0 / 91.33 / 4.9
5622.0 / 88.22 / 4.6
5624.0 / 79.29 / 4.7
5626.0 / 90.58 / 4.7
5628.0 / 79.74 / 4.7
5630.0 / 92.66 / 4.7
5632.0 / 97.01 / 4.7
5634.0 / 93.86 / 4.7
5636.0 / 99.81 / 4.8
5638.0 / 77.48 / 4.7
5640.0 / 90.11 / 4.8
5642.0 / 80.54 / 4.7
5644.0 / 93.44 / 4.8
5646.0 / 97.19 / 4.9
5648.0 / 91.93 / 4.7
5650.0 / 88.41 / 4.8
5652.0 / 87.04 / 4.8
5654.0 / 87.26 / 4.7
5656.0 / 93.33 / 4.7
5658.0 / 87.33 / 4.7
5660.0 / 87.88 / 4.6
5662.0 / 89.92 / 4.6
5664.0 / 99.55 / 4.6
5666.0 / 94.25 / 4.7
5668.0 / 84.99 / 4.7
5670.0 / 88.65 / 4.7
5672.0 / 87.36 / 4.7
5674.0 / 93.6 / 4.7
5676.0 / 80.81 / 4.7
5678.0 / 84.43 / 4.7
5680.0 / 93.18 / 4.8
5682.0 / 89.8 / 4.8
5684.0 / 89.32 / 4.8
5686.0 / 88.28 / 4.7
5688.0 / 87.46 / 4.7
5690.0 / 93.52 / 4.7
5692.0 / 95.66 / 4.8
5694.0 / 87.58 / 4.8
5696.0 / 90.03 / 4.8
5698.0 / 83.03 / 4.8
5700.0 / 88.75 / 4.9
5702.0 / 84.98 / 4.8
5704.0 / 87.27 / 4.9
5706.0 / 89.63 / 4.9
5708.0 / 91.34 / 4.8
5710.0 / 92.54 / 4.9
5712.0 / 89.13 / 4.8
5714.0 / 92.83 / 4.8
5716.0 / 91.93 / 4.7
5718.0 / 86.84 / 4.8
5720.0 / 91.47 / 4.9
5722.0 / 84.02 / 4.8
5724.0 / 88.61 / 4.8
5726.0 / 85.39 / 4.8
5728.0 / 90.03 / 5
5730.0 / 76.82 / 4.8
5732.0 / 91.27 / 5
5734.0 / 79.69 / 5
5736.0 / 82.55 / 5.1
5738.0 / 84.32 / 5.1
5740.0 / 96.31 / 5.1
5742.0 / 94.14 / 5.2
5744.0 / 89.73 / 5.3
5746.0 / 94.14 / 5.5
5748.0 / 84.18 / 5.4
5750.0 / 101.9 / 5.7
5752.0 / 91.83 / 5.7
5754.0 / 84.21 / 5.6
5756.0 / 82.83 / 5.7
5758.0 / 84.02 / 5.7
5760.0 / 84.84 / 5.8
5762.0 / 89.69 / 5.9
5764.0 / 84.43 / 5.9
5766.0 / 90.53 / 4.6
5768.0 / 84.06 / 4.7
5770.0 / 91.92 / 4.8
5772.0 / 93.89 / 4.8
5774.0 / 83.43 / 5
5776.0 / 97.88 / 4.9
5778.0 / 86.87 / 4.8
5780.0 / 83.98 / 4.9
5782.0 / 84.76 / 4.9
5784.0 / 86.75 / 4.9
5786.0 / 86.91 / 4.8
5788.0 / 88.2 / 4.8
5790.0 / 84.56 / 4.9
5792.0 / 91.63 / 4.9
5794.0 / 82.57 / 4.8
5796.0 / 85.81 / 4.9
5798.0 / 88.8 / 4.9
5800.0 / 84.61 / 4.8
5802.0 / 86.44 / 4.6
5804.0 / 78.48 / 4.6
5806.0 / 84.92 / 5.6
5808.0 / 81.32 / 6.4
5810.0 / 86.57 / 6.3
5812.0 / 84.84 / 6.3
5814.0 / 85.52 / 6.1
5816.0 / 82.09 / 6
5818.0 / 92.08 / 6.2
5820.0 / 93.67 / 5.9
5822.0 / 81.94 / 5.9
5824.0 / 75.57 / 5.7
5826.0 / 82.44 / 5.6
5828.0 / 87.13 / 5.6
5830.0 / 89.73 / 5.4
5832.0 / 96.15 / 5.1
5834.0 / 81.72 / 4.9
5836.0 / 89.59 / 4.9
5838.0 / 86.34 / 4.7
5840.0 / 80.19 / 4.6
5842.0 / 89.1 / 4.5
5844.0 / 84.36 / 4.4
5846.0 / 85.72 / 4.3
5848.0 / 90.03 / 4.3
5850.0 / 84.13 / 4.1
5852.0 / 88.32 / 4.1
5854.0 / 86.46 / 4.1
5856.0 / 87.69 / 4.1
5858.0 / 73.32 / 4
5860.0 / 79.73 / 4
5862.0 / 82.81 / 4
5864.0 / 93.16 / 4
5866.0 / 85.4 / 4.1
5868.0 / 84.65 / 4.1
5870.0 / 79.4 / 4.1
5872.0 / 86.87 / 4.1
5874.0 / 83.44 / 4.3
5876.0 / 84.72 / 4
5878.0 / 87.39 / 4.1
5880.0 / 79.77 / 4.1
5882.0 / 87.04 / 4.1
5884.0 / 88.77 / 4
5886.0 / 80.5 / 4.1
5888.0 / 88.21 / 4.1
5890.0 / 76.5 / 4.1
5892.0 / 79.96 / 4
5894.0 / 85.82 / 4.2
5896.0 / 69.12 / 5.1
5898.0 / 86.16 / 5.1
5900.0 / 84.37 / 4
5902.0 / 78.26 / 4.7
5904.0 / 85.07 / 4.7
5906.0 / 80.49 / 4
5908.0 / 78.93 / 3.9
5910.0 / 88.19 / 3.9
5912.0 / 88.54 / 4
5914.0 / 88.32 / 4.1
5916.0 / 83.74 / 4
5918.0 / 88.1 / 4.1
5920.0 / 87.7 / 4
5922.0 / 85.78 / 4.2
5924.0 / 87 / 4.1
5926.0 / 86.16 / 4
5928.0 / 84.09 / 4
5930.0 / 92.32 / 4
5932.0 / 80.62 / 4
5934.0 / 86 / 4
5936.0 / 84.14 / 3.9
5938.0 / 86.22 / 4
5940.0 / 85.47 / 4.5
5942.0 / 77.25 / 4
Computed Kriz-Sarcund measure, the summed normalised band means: 1.98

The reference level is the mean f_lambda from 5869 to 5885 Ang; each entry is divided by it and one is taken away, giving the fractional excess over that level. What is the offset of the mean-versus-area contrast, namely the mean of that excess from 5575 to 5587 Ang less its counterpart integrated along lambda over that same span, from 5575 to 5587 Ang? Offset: -1.0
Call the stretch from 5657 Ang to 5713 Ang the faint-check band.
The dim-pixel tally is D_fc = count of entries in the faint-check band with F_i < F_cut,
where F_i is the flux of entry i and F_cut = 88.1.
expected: 11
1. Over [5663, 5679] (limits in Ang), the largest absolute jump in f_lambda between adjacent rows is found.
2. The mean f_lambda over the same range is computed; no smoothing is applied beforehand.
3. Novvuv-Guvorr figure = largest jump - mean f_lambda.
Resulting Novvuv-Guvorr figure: -76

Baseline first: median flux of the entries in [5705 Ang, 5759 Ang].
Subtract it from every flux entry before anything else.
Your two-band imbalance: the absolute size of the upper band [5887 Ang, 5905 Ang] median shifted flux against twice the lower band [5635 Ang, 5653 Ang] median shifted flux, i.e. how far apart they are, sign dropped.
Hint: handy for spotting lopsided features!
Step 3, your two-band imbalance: 6.2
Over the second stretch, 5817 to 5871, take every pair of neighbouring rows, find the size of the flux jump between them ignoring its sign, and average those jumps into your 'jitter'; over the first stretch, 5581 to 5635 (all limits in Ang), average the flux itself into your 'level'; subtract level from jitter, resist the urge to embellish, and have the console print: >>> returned -84.8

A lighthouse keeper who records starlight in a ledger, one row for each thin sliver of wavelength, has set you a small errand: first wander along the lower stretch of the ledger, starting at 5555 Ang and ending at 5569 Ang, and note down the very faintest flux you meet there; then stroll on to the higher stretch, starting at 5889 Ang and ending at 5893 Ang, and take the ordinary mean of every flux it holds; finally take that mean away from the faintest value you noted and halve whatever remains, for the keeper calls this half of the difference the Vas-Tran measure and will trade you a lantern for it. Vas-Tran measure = 3.3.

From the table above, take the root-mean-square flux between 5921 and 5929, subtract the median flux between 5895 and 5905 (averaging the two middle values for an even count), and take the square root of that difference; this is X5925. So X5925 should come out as 1.18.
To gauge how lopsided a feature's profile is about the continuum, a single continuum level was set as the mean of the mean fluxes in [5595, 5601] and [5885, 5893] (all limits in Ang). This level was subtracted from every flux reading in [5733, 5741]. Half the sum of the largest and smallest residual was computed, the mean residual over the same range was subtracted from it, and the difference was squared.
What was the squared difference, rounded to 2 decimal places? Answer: 5.21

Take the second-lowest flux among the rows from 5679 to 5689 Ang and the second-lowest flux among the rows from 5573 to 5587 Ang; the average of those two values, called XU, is 89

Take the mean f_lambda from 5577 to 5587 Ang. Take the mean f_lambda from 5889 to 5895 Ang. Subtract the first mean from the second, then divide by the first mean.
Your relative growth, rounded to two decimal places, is -0.12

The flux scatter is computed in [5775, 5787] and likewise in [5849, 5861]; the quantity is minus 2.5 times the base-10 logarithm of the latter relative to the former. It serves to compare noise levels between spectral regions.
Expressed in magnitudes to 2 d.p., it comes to -0.15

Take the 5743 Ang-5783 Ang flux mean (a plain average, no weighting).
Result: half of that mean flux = 44.2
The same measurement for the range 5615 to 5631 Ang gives 43.6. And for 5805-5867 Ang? 42.8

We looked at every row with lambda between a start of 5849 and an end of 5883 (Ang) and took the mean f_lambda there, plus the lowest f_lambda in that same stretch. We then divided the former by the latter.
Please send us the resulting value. 1.15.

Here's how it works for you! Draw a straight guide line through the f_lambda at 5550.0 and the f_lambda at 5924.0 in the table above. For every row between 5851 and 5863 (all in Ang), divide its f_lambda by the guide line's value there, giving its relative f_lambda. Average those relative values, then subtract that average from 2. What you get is 1.05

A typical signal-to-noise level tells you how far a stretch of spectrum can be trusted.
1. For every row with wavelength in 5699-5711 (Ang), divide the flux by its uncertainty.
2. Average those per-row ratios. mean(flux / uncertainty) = 18.3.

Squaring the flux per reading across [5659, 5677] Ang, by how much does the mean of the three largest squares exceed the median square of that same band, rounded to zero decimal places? 1326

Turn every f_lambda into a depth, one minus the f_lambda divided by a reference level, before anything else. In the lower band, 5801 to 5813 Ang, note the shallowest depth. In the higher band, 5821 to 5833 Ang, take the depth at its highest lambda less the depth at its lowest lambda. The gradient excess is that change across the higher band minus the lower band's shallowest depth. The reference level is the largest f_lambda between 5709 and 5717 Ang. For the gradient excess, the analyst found -0.22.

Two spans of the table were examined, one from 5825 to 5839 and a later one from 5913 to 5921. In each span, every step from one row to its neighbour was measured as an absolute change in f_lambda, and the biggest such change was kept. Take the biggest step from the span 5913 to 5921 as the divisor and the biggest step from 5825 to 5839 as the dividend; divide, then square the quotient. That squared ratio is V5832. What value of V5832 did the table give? 10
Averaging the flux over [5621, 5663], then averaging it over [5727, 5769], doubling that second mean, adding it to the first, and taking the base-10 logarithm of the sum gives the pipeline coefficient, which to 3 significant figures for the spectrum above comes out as 2.42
